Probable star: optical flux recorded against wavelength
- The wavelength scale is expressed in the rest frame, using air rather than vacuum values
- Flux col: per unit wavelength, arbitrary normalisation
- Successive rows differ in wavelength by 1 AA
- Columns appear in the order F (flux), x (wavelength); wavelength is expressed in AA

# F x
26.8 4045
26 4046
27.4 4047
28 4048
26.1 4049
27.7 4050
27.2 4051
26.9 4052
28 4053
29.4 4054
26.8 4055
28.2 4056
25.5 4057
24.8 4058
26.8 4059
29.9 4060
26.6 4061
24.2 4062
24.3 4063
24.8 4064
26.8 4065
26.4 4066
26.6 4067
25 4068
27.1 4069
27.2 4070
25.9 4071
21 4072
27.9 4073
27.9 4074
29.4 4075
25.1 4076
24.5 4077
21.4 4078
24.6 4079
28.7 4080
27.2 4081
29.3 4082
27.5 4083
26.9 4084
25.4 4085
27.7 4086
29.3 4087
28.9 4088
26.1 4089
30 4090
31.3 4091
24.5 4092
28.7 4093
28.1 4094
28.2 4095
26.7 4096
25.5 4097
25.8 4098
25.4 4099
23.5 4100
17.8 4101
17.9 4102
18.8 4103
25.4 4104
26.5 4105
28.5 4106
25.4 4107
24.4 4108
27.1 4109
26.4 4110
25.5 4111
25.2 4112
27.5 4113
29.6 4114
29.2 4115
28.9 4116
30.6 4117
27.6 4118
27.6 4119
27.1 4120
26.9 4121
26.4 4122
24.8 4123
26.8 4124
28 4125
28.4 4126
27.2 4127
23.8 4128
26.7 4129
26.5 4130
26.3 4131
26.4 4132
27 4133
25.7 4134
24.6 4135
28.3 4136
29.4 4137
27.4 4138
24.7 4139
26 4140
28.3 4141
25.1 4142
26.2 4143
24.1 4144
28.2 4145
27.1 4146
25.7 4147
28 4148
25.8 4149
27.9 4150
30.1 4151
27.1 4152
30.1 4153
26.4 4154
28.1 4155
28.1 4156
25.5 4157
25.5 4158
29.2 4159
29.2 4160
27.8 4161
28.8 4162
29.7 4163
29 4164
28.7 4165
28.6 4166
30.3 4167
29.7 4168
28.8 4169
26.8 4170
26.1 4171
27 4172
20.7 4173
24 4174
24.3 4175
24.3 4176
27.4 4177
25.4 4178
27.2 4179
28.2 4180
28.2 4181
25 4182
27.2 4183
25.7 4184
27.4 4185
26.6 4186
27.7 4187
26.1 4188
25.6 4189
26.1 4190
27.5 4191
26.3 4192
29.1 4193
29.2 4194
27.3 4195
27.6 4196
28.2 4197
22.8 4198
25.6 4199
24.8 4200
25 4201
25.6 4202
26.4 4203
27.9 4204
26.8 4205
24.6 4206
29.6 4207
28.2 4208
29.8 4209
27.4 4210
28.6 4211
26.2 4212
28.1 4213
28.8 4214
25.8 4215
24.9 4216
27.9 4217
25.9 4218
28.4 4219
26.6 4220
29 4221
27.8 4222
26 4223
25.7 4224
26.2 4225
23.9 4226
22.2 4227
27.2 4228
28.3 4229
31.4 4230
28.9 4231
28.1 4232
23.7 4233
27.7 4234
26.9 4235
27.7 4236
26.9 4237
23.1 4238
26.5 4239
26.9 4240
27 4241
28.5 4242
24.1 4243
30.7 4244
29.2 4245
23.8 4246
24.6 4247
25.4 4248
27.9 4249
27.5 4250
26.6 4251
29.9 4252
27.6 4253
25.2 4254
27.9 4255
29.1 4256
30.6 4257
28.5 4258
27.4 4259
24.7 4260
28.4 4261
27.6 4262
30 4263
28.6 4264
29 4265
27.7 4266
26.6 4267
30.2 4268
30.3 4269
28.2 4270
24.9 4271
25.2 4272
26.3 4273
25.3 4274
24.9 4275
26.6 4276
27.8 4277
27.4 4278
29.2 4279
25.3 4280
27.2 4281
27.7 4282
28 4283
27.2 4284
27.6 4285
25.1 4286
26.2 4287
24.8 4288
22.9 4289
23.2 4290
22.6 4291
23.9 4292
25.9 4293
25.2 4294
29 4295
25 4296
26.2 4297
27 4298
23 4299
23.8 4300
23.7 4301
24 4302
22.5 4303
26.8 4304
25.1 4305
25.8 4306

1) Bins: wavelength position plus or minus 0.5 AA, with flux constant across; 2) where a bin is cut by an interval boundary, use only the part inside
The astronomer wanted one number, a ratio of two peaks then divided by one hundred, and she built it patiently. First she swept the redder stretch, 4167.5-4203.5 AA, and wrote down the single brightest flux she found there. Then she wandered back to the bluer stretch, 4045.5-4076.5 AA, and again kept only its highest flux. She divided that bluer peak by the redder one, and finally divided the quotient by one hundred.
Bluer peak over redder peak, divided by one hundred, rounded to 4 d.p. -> 0.0101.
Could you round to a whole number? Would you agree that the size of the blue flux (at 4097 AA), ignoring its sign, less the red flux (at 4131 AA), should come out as -1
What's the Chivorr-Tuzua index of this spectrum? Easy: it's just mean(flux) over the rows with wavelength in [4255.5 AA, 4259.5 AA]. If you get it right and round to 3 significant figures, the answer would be 28.9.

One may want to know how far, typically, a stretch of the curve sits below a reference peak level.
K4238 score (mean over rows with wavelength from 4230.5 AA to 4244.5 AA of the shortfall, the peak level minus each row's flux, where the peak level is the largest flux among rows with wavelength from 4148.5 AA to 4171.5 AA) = 3.39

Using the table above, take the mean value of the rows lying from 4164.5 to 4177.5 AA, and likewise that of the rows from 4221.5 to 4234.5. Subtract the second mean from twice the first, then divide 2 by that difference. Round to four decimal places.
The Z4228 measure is 0.0751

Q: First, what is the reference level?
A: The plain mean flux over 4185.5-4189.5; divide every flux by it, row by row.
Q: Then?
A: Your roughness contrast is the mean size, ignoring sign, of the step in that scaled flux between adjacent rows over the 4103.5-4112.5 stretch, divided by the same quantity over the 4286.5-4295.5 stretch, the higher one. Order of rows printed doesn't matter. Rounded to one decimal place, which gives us 1.0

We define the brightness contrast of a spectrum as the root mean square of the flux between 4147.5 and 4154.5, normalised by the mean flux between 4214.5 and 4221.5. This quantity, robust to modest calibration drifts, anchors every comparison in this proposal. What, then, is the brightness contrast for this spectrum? 1.04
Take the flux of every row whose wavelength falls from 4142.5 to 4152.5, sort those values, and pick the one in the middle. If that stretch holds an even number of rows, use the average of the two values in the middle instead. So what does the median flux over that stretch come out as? 27.1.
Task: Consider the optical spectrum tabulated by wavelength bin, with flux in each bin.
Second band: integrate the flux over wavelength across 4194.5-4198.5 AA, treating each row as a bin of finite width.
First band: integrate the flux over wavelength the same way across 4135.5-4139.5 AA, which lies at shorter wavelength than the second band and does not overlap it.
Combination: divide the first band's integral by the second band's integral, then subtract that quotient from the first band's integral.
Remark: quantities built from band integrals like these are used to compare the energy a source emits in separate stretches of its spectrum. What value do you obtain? 109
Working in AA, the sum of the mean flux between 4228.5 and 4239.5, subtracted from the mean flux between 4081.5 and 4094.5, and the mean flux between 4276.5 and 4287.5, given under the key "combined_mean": 28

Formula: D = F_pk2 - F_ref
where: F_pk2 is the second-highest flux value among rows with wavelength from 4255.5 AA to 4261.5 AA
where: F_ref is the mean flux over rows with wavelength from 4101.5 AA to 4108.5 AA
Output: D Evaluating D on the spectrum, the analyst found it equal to 5.3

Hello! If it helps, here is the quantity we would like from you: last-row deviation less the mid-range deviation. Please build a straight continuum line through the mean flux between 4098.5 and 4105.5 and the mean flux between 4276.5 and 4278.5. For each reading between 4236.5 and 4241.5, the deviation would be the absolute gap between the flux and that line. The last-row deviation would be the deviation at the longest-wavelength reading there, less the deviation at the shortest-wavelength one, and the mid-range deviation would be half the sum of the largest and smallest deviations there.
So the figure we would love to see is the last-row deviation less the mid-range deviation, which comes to -1.71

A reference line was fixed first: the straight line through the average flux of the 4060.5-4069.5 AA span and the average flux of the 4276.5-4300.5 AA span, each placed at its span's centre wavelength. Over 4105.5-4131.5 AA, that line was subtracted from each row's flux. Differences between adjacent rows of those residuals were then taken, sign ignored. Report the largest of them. 3.4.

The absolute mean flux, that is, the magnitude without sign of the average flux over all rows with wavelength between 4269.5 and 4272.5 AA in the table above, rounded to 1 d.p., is 26.1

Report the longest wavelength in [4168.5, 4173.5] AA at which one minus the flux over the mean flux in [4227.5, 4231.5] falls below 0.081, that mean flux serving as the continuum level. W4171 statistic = 4172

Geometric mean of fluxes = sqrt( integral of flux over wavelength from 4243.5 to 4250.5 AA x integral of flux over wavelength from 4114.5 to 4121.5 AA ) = 193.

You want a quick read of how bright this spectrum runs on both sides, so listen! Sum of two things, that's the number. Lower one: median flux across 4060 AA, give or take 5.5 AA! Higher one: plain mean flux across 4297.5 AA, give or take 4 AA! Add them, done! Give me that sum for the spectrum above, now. 52.0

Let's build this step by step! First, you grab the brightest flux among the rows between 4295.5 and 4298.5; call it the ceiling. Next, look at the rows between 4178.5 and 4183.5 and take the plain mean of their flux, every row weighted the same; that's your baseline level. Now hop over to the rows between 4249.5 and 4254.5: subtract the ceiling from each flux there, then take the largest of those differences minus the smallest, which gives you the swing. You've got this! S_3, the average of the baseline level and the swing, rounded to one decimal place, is 15.9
